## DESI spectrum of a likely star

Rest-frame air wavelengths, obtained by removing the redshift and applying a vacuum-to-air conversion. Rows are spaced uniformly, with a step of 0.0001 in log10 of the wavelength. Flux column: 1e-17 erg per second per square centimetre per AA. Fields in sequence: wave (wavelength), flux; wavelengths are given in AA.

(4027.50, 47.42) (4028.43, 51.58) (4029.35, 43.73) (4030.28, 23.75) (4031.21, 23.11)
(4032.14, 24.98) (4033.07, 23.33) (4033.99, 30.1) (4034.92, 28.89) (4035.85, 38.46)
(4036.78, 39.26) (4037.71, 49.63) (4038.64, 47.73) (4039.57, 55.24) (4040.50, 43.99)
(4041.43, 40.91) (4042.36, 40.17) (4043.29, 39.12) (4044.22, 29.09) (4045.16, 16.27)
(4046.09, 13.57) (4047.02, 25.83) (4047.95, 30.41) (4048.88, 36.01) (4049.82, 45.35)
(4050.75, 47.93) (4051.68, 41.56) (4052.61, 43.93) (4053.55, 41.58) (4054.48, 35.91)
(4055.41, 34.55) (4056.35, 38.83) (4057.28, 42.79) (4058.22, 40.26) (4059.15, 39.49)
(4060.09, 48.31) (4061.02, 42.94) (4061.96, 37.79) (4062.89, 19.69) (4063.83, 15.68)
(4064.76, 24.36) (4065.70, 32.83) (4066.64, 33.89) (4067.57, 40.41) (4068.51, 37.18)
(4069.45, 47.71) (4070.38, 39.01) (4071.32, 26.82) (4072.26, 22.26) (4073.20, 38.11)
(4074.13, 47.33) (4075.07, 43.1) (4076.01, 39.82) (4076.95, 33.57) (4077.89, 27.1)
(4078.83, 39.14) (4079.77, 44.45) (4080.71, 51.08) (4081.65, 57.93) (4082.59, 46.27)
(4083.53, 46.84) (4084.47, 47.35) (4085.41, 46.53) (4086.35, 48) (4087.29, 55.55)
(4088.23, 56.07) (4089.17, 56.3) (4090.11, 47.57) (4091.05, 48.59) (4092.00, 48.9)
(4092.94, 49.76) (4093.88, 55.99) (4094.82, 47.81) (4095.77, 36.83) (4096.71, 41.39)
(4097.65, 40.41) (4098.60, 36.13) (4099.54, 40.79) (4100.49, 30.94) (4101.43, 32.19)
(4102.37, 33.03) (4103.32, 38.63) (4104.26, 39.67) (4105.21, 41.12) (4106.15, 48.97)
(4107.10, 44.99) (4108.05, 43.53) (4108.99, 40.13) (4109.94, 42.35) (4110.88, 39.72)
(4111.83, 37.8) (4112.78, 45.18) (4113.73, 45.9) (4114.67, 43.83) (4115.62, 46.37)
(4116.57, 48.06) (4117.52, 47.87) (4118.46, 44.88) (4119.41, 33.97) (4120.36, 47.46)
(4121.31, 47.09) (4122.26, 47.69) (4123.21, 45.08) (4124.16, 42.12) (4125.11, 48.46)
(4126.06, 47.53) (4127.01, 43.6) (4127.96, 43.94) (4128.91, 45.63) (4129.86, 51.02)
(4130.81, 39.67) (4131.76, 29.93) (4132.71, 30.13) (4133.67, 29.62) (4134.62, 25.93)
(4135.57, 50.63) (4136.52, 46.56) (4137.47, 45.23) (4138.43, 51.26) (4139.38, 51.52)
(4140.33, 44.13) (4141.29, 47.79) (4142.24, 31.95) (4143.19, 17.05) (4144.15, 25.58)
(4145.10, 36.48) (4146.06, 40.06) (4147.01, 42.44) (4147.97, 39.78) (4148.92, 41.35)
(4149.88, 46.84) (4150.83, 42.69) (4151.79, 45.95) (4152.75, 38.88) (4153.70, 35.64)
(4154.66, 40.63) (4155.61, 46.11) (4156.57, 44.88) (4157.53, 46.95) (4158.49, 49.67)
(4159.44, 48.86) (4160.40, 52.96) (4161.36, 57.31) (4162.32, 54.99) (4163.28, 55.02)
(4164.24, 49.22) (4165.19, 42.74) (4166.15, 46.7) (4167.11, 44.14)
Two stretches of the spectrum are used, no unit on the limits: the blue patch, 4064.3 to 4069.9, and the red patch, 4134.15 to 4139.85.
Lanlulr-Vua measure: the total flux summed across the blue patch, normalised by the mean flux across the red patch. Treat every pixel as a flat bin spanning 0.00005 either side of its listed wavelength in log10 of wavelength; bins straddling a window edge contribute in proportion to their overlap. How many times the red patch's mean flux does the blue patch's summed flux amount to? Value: 4.8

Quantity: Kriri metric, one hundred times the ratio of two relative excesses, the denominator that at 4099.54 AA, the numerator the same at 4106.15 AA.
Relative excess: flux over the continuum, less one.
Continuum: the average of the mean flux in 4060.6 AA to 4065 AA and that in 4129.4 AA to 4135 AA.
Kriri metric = 186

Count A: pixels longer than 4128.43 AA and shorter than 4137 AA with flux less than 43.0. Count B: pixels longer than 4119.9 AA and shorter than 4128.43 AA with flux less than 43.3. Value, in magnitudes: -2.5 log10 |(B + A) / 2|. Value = -1.2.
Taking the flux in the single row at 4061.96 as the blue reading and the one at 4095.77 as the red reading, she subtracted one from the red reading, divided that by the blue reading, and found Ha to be 0.95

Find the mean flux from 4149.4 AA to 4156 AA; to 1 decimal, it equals 42.4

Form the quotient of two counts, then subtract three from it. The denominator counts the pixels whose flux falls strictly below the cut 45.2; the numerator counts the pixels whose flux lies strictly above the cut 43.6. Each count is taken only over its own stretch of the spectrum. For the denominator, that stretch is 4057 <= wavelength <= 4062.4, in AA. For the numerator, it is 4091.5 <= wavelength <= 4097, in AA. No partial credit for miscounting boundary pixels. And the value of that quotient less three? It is -2.20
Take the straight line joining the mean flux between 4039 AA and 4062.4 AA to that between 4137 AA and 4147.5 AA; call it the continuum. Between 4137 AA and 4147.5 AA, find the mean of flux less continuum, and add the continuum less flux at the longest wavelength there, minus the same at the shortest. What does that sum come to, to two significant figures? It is 2.9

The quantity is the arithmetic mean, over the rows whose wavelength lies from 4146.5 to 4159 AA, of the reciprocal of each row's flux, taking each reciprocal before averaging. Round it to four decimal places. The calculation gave 0.0233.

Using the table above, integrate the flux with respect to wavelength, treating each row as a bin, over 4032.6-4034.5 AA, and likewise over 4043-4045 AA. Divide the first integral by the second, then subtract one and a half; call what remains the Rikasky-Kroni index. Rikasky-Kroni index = -0.7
